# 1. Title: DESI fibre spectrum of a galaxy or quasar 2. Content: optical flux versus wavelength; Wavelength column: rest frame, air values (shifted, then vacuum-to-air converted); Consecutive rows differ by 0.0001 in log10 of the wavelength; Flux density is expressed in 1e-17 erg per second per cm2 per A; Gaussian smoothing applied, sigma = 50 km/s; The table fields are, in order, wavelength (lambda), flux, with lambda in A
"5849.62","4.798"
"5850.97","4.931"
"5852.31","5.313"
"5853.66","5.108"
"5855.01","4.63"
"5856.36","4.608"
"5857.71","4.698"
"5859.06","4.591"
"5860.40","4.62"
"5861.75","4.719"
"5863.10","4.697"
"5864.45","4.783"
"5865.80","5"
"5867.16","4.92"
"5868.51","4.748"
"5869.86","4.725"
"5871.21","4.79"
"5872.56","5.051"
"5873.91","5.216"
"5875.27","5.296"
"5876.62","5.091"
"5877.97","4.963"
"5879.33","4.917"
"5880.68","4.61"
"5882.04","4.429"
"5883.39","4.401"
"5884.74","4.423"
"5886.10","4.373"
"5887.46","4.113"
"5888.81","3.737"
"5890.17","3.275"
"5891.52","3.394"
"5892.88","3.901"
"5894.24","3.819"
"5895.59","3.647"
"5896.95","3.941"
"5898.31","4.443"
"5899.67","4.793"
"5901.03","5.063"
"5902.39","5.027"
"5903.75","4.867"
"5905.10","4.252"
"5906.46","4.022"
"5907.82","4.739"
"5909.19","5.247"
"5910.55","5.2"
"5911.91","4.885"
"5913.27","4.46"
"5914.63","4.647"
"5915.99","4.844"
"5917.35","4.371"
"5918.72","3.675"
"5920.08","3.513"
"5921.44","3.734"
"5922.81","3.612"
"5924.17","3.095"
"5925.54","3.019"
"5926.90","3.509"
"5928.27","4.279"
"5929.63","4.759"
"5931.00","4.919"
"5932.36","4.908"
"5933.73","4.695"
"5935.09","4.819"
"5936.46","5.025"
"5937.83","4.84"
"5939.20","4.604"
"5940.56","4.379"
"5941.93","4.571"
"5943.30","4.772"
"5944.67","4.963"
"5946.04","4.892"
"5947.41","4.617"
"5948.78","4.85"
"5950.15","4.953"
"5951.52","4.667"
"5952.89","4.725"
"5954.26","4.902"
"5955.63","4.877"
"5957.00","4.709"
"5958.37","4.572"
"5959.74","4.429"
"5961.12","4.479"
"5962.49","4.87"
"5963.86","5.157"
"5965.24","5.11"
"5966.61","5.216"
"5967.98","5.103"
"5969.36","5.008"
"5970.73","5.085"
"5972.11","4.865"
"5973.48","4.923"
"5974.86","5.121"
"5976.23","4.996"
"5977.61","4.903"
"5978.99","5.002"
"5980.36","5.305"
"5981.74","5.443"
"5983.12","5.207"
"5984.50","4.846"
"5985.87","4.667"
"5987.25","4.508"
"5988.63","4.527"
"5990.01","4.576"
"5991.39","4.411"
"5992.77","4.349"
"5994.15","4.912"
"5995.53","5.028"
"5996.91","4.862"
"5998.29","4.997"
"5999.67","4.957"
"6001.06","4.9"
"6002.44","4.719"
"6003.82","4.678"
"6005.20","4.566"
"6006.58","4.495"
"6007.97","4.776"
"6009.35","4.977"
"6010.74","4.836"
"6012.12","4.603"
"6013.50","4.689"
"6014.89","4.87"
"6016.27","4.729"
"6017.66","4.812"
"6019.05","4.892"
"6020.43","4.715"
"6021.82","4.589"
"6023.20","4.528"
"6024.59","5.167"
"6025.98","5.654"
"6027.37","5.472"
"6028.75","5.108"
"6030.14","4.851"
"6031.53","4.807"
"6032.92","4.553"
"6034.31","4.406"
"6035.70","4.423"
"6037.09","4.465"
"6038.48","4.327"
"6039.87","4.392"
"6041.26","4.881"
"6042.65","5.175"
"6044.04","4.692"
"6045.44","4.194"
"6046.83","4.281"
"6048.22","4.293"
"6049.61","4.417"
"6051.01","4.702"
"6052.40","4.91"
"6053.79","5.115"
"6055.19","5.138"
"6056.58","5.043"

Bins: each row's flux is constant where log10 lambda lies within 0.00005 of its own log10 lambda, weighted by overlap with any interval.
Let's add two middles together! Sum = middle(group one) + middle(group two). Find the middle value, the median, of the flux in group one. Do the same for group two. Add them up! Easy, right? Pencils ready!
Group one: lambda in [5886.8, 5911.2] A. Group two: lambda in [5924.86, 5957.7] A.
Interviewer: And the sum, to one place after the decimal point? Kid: 8.9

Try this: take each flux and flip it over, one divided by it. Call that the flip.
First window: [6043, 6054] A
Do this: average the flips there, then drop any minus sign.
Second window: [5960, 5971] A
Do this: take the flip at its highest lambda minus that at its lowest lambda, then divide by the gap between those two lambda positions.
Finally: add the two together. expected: 0.217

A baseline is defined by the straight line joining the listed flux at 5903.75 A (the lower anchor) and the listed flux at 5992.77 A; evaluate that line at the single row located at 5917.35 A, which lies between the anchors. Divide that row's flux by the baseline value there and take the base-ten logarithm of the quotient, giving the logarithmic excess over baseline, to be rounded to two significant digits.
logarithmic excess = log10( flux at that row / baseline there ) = -0.040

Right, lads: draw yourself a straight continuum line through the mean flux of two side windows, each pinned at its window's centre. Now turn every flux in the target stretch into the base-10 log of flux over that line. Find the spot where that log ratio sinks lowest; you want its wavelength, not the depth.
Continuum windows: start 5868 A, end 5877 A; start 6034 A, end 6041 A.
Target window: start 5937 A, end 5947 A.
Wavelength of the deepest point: 5940.56 A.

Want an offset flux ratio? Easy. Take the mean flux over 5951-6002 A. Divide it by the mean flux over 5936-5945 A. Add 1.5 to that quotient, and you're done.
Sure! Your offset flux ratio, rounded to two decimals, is 2.53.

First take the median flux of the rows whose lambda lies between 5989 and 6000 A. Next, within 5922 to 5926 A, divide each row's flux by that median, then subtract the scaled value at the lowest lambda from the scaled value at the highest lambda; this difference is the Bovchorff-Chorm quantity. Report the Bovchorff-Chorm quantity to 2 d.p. -0.12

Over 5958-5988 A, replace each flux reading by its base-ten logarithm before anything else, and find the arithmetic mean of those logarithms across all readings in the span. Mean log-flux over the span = 0.694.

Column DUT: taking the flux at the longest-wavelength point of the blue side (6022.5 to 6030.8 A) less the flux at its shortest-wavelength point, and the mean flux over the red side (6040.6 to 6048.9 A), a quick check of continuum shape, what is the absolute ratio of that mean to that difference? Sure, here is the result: 14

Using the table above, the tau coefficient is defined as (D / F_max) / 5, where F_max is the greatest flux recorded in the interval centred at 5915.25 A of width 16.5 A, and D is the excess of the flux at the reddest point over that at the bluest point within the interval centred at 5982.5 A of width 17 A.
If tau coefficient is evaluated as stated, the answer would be -0.021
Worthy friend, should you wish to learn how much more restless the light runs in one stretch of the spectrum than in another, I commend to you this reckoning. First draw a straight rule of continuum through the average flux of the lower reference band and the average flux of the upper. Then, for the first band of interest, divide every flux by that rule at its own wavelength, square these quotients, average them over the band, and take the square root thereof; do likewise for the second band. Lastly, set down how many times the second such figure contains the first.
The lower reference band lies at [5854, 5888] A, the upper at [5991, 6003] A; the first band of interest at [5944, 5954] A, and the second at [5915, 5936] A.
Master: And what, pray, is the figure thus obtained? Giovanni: 0.869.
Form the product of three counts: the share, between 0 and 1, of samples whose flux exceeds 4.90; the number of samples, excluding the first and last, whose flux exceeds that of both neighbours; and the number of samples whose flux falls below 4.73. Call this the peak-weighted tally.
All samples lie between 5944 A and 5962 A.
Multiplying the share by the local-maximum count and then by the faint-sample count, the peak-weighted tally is 3.2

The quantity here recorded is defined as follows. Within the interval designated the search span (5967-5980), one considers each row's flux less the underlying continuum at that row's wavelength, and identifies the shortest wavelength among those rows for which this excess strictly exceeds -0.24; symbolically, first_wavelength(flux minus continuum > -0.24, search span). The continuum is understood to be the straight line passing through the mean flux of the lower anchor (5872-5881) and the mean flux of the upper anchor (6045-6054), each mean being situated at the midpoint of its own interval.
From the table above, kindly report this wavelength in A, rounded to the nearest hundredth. 5967.98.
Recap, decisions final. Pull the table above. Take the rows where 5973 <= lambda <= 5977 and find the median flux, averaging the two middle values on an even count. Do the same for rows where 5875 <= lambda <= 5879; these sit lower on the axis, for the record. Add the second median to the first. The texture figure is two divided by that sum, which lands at 0.1983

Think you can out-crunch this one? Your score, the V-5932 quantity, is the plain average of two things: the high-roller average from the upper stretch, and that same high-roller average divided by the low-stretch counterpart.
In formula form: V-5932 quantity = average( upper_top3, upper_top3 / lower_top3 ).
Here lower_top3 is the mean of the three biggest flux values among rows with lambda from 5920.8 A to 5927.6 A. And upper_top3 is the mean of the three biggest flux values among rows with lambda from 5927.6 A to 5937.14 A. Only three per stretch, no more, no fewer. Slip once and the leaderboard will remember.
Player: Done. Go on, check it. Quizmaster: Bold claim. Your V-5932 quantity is 3.16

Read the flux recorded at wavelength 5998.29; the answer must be 4.997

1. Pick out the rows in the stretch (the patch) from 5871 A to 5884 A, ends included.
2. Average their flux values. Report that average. 4.88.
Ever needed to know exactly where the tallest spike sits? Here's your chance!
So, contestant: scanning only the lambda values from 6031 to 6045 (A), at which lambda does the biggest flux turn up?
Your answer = 6042.65 A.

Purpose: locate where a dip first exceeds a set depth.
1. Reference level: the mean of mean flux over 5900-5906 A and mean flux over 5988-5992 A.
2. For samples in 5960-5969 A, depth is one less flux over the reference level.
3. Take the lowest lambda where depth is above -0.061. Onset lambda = 5961.12 A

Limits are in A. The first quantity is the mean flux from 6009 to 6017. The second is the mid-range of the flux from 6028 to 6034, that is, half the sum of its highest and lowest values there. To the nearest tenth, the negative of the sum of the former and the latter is -9.6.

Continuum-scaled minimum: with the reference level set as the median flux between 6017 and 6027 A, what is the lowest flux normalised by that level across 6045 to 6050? 0.872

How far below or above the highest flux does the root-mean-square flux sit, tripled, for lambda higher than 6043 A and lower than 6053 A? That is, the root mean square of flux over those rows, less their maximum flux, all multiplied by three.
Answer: -1.2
